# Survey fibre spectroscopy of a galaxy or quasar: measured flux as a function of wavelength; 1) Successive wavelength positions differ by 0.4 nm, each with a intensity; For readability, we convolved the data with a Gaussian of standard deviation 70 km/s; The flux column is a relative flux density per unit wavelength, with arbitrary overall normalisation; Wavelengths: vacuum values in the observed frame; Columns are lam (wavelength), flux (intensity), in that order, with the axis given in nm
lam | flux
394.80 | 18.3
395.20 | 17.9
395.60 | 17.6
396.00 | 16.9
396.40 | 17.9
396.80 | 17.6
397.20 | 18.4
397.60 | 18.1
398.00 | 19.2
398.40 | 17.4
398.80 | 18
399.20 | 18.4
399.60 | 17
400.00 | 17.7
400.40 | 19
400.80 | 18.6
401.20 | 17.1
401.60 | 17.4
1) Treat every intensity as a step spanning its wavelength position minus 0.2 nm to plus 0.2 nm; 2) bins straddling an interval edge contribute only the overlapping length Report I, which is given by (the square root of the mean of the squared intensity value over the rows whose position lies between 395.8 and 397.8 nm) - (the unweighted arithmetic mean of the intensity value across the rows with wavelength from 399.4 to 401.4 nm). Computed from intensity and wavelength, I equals -0.1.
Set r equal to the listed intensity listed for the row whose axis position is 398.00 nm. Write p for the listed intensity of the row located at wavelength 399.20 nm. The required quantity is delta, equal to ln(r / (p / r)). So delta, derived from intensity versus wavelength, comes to 3.00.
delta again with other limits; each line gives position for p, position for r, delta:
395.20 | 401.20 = 2.79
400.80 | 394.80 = 2.89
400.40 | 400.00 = 2.80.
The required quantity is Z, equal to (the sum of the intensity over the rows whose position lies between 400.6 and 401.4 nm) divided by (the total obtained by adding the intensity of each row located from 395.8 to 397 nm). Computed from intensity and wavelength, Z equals 0.7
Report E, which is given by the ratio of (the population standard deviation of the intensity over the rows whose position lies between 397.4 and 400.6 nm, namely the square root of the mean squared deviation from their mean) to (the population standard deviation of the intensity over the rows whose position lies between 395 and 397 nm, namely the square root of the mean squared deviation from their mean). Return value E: 1.93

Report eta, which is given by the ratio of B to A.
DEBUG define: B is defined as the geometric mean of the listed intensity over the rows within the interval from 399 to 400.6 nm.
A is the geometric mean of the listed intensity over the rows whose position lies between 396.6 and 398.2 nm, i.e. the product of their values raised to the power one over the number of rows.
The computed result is 0.98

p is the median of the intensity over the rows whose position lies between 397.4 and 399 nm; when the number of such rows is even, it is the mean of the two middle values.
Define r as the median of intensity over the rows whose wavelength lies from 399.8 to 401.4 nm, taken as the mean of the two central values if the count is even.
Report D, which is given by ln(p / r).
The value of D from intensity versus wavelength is -0.006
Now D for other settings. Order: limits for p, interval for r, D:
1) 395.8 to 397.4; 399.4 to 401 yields -0.022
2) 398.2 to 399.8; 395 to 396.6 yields -0.003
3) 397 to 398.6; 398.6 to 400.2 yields 0.022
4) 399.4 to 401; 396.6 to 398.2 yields -0.005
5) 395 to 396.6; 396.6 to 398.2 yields -0.028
